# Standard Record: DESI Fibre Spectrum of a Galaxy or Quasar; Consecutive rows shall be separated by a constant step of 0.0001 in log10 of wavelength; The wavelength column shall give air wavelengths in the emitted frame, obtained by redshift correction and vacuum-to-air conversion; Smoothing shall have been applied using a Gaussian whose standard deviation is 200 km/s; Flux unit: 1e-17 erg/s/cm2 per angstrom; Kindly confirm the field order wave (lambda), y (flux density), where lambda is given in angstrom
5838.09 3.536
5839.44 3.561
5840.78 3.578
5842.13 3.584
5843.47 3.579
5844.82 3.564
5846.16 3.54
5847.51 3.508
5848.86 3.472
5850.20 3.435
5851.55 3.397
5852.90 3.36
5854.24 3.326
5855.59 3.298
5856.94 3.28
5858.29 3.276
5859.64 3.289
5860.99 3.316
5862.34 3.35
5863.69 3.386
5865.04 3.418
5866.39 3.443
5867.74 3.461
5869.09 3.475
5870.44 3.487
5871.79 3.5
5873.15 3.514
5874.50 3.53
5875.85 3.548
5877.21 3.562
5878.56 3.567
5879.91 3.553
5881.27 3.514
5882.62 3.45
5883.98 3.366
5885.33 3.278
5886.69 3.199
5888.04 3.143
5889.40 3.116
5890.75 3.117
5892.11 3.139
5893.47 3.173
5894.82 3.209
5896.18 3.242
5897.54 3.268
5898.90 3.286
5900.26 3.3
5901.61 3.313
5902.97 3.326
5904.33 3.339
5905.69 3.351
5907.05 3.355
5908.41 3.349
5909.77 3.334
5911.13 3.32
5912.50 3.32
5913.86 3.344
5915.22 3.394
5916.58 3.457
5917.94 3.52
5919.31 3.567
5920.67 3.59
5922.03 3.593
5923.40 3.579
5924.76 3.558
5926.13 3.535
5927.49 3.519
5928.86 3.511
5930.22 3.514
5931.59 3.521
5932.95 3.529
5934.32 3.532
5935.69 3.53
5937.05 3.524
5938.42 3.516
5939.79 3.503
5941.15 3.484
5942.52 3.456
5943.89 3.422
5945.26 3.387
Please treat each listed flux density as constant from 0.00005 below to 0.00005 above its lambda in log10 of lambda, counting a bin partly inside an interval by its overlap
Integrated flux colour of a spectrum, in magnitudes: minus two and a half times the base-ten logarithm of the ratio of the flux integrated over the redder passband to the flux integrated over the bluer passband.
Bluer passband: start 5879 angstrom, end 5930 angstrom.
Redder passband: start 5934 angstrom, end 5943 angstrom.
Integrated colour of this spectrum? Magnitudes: 1.8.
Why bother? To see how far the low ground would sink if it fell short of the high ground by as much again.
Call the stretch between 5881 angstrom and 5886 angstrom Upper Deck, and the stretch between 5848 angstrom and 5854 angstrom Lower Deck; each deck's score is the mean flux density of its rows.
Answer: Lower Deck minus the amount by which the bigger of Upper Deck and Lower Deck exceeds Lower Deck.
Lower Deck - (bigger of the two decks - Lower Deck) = 3.42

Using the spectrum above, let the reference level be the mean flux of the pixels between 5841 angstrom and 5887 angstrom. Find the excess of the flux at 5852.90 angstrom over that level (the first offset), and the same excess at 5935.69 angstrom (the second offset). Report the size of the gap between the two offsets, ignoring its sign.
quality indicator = 0.17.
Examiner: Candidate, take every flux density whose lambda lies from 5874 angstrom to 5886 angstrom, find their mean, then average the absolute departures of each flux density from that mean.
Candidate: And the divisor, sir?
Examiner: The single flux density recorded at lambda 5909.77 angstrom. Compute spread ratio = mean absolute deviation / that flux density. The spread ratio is 0.024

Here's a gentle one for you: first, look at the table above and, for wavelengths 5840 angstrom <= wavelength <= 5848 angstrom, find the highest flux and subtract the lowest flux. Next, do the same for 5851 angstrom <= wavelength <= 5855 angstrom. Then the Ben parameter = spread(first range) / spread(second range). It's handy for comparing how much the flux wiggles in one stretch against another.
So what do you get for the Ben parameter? 1.1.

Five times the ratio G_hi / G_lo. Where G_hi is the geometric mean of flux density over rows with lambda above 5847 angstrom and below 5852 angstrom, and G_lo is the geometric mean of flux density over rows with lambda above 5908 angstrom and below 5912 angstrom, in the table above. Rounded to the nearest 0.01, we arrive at 5.18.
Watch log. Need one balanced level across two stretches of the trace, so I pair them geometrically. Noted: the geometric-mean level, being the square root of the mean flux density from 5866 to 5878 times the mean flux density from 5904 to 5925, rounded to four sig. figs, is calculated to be 3.469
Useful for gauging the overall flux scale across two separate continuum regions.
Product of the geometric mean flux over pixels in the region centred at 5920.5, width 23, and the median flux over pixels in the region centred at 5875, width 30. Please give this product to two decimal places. 12.02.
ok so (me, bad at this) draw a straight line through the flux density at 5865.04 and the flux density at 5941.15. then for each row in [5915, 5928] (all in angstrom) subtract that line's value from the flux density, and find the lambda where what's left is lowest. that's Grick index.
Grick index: 5915.22 angstrom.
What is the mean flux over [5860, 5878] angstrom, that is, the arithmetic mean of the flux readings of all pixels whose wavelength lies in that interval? 3.46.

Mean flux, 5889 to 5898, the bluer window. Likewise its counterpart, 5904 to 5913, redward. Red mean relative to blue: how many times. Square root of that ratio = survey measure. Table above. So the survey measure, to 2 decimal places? 1.02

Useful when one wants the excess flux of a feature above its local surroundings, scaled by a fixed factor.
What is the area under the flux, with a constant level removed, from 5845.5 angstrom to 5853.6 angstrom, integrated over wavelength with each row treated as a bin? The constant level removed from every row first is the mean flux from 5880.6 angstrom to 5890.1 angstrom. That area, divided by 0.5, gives 2.5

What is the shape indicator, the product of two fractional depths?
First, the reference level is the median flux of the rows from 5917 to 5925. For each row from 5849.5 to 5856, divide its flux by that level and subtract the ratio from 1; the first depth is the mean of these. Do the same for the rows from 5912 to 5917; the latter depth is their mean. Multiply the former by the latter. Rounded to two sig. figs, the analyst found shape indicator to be 0.0032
